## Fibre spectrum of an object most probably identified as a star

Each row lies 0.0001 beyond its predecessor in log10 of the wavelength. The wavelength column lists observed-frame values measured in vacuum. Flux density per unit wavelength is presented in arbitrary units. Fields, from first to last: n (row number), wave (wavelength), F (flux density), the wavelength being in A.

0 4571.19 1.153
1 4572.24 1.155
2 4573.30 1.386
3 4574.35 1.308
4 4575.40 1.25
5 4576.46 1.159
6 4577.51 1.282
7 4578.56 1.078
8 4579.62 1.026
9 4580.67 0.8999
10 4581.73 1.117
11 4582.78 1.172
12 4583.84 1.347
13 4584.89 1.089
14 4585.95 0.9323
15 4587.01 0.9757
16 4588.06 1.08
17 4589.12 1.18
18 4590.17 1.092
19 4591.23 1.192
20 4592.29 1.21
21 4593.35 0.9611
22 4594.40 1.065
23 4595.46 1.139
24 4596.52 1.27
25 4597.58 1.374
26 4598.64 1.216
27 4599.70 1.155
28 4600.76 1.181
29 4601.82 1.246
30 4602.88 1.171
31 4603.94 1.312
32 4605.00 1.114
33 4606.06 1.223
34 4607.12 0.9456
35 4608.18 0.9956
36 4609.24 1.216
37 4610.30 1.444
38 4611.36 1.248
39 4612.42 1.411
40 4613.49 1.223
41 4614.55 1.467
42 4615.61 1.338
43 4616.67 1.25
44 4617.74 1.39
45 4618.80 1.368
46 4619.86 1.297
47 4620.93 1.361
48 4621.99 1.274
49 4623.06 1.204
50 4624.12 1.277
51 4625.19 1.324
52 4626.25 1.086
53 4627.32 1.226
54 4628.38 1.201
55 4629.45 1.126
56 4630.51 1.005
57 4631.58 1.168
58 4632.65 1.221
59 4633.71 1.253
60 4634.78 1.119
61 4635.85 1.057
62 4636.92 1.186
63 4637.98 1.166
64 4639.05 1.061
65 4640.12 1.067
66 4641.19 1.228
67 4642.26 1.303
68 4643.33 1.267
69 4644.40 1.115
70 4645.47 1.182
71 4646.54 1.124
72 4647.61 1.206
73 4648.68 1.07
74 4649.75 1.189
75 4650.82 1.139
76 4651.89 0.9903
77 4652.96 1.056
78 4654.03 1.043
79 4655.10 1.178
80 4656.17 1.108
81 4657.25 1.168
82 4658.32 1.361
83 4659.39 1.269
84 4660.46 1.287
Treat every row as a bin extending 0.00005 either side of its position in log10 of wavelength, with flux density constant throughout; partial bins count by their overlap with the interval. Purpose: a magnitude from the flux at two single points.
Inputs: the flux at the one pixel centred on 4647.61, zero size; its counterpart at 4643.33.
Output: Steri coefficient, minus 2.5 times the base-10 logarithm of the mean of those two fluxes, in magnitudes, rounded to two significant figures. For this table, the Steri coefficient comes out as -0.23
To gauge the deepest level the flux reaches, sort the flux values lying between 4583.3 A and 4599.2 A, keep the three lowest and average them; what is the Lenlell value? 0.96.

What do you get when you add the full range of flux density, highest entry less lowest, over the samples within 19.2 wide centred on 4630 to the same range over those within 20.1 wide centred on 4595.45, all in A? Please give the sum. 0.80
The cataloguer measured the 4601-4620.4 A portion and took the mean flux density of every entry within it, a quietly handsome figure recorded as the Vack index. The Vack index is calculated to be 1.26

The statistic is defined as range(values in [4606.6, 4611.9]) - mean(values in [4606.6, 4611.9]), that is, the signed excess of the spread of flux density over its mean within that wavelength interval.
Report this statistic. -0.7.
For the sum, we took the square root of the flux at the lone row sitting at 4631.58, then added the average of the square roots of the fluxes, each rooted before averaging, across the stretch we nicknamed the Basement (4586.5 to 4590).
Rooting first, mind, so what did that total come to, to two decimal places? 2.12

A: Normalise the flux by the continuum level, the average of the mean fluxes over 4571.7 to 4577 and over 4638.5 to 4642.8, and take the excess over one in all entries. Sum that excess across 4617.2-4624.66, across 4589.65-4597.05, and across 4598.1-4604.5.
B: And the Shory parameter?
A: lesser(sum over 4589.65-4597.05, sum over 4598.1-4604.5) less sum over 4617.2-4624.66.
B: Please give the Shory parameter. -1.03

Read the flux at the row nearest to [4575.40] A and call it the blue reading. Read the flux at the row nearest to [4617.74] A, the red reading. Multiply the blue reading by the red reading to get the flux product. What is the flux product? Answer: 1.74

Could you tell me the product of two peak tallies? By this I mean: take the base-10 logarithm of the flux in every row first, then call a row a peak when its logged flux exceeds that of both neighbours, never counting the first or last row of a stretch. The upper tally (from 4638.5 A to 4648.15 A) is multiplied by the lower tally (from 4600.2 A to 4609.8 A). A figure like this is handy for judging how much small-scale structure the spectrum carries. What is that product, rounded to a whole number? 6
